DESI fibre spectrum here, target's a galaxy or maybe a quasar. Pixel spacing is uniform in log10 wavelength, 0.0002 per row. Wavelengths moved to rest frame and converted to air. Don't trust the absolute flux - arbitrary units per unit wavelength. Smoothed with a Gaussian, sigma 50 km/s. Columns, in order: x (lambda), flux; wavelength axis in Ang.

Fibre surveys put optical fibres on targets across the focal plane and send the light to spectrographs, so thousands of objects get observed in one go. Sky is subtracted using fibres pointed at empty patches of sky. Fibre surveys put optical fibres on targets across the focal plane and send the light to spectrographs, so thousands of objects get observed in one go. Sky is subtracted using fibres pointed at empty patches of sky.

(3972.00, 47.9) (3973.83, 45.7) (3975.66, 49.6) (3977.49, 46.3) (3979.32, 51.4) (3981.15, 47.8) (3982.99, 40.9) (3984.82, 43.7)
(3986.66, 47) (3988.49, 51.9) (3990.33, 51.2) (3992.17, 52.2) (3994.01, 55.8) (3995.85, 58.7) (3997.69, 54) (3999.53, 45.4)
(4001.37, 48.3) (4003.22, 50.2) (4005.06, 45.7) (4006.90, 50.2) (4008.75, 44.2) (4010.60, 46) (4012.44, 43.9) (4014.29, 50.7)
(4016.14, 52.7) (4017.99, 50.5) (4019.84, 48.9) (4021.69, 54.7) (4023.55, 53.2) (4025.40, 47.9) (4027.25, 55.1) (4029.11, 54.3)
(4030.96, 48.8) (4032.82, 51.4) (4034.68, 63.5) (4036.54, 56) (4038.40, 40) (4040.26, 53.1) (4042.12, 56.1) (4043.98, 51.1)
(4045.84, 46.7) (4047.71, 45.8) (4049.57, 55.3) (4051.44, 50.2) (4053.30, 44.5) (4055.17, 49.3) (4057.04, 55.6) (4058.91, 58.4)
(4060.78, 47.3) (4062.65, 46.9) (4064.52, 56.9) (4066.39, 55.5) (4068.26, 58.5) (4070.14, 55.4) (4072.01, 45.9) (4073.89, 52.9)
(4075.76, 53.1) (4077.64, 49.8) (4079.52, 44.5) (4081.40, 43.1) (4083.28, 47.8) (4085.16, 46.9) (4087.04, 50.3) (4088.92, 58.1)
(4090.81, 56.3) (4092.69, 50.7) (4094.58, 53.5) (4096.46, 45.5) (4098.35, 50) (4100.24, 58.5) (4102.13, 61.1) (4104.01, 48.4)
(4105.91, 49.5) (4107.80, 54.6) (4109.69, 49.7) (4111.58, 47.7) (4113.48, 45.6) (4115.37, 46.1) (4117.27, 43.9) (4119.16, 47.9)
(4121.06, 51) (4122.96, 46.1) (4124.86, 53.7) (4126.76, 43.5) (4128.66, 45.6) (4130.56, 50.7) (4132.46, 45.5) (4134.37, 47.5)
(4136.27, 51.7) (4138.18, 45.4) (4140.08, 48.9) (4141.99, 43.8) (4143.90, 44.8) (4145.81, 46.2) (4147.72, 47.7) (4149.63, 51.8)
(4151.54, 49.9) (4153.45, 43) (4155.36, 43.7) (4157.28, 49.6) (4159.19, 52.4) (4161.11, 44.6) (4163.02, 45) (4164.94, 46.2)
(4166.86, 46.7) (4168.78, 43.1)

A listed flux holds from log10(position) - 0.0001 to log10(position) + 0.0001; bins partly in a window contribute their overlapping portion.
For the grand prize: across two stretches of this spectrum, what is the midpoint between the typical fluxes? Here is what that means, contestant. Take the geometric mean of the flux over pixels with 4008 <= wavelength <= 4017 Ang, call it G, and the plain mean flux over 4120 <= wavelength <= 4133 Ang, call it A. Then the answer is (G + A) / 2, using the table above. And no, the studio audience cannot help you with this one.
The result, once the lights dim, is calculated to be 47.7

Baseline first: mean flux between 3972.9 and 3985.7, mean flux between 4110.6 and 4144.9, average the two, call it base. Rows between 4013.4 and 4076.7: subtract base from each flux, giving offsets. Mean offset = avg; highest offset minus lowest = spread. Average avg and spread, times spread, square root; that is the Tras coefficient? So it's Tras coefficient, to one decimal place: 18.3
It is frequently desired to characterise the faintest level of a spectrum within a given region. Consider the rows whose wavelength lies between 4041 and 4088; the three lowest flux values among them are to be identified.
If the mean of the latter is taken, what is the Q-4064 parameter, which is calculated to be 44.0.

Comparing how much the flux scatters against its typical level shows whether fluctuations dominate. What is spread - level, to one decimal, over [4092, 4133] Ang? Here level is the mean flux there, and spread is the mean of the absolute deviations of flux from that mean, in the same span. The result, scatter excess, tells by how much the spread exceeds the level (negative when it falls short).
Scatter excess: -46.0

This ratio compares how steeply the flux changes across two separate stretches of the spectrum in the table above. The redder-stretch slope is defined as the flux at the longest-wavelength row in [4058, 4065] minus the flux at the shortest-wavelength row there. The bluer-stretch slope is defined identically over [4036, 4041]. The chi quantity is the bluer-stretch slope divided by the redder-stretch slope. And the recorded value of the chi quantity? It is 1.9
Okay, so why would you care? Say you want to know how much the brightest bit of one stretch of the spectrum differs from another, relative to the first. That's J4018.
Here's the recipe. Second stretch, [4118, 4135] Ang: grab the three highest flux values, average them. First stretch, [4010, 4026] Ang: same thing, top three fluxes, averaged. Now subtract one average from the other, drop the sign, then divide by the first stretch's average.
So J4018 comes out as 0.032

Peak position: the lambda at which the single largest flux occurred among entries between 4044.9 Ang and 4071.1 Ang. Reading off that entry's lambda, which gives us 4068.26 Ang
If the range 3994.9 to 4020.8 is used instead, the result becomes 3995.85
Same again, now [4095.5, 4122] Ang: 4102.13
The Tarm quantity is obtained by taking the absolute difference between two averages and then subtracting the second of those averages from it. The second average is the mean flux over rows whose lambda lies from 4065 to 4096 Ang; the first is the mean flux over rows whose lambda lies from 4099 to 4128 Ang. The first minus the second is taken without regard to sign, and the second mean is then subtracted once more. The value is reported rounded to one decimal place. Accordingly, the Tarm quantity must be -49.8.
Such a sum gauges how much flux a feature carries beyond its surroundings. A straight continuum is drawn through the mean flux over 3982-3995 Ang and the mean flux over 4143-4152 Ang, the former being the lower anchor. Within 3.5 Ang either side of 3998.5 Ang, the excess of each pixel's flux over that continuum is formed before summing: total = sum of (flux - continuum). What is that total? 11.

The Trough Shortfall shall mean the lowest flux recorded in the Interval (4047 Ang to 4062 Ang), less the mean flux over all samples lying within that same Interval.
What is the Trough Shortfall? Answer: -6.3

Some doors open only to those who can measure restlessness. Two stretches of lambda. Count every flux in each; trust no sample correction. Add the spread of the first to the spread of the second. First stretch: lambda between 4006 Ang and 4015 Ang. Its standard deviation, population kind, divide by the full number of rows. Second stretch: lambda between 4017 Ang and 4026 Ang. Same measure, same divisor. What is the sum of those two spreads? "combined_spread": 5.5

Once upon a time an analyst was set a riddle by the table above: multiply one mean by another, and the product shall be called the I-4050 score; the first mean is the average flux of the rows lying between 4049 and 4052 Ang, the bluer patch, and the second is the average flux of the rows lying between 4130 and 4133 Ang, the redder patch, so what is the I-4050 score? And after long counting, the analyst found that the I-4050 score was 2537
